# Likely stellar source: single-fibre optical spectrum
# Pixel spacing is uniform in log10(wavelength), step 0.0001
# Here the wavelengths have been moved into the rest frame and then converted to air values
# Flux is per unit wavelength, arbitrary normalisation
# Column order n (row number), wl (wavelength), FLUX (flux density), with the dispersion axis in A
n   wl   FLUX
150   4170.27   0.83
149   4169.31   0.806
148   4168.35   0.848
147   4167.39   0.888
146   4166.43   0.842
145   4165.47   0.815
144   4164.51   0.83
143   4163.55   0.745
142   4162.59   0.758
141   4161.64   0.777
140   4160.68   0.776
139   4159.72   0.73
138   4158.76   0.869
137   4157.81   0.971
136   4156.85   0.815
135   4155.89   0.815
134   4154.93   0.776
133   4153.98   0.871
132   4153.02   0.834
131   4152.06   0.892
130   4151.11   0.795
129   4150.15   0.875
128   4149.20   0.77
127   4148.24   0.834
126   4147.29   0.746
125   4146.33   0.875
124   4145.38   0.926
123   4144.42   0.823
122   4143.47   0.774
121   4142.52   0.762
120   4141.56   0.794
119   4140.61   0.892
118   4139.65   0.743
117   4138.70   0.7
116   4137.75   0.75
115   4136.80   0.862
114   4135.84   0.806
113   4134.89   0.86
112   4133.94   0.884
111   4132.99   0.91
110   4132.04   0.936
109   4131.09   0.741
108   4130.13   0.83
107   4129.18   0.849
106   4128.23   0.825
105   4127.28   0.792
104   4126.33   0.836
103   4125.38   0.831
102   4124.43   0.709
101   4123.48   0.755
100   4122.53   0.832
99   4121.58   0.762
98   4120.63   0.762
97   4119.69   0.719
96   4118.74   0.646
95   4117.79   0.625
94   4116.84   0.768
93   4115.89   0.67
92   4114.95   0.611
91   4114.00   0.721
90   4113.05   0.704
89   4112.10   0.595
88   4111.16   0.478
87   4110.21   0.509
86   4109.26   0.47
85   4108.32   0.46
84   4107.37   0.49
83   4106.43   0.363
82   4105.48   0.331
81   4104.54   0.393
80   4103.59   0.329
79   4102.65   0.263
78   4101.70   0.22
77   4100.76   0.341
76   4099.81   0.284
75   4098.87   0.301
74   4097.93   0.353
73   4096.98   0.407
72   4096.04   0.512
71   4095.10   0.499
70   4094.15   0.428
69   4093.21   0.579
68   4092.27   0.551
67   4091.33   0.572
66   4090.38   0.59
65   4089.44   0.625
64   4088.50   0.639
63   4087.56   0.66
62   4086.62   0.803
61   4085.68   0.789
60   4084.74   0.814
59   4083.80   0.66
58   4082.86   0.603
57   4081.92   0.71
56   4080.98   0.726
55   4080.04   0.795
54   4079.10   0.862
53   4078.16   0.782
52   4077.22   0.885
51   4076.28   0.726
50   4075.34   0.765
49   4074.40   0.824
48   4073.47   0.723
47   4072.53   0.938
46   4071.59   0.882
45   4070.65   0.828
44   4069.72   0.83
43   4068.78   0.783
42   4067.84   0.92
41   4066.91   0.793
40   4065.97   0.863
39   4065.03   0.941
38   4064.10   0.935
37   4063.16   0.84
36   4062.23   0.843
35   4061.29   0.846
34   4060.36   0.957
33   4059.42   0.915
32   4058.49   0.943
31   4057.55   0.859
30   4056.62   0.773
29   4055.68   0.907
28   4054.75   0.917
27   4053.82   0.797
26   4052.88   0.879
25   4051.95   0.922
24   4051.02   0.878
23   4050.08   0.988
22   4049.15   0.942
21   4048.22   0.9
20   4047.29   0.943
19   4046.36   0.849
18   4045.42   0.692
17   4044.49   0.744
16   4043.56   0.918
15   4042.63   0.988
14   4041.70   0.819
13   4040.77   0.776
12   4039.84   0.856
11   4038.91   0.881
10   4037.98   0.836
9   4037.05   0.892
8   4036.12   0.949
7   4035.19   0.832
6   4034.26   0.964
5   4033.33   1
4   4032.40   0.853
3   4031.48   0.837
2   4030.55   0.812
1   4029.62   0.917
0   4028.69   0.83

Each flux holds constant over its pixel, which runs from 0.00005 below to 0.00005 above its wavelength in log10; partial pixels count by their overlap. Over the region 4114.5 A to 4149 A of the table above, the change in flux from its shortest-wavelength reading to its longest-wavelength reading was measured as 0.22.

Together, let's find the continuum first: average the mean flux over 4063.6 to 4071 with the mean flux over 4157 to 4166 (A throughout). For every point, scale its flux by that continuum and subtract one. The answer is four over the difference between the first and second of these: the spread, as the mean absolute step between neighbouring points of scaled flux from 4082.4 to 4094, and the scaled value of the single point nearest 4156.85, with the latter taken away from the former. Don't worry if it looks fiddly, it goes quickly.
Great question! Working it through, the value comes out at 49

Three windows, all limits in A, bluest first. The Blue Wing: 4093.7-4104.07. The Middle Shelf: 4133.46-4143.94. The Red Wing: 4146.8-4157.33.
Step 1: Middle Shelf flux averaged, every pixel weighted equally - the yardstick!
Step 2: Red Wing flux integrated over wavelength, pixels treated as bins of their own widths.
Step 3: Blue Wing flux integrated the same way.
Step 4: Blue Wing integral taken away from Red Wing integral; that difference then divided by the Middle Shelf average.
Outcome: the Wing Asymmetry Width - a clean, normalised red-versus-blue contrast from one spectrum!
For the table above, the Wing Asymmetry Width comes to 6.1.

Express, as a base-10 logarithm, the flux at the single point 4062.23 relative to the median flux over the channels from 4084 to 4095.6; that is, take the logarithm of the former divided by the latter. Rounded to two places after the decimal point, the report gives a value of 0.14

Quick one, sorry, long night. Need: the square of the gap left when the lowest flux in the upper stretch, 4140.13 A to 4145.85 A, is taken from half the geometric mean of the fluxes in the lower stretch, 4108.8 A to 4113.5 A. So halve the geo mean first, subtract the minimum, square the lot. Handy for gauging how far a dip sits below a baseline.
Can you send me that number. 0.24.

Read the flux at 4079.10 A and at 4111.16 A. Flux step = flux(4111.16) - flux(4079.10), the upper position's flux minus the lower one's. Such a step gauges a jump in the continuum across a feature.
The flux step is -0.38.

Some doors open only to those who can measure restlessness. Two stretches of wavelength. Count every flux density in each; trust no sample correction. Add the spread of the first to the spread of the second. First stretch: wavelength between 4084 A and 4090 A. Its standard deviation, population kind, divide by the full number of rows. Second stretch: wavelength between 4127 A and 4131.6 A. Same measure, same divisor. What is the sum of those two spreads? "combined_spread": 0.119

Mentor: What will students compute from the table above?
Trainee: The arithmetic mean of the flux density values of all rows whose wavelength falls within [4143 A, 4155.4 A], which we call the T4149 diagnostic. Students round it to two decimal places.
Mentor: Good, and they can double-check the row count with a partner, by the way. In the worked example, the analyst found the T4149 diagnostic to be 0.83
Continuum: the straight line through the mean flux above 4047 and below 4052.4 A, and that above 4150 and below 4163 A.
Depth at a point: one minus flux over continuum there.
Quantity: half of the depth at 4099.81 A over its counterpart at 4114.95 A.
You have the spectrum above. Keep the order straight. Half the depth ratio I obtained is 1.2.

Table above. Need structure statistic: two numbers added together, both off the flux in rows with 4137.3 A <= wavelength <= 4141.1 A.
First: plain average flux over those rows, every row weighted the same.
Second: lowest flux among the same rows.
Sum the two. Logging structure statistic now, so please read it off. 1.47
